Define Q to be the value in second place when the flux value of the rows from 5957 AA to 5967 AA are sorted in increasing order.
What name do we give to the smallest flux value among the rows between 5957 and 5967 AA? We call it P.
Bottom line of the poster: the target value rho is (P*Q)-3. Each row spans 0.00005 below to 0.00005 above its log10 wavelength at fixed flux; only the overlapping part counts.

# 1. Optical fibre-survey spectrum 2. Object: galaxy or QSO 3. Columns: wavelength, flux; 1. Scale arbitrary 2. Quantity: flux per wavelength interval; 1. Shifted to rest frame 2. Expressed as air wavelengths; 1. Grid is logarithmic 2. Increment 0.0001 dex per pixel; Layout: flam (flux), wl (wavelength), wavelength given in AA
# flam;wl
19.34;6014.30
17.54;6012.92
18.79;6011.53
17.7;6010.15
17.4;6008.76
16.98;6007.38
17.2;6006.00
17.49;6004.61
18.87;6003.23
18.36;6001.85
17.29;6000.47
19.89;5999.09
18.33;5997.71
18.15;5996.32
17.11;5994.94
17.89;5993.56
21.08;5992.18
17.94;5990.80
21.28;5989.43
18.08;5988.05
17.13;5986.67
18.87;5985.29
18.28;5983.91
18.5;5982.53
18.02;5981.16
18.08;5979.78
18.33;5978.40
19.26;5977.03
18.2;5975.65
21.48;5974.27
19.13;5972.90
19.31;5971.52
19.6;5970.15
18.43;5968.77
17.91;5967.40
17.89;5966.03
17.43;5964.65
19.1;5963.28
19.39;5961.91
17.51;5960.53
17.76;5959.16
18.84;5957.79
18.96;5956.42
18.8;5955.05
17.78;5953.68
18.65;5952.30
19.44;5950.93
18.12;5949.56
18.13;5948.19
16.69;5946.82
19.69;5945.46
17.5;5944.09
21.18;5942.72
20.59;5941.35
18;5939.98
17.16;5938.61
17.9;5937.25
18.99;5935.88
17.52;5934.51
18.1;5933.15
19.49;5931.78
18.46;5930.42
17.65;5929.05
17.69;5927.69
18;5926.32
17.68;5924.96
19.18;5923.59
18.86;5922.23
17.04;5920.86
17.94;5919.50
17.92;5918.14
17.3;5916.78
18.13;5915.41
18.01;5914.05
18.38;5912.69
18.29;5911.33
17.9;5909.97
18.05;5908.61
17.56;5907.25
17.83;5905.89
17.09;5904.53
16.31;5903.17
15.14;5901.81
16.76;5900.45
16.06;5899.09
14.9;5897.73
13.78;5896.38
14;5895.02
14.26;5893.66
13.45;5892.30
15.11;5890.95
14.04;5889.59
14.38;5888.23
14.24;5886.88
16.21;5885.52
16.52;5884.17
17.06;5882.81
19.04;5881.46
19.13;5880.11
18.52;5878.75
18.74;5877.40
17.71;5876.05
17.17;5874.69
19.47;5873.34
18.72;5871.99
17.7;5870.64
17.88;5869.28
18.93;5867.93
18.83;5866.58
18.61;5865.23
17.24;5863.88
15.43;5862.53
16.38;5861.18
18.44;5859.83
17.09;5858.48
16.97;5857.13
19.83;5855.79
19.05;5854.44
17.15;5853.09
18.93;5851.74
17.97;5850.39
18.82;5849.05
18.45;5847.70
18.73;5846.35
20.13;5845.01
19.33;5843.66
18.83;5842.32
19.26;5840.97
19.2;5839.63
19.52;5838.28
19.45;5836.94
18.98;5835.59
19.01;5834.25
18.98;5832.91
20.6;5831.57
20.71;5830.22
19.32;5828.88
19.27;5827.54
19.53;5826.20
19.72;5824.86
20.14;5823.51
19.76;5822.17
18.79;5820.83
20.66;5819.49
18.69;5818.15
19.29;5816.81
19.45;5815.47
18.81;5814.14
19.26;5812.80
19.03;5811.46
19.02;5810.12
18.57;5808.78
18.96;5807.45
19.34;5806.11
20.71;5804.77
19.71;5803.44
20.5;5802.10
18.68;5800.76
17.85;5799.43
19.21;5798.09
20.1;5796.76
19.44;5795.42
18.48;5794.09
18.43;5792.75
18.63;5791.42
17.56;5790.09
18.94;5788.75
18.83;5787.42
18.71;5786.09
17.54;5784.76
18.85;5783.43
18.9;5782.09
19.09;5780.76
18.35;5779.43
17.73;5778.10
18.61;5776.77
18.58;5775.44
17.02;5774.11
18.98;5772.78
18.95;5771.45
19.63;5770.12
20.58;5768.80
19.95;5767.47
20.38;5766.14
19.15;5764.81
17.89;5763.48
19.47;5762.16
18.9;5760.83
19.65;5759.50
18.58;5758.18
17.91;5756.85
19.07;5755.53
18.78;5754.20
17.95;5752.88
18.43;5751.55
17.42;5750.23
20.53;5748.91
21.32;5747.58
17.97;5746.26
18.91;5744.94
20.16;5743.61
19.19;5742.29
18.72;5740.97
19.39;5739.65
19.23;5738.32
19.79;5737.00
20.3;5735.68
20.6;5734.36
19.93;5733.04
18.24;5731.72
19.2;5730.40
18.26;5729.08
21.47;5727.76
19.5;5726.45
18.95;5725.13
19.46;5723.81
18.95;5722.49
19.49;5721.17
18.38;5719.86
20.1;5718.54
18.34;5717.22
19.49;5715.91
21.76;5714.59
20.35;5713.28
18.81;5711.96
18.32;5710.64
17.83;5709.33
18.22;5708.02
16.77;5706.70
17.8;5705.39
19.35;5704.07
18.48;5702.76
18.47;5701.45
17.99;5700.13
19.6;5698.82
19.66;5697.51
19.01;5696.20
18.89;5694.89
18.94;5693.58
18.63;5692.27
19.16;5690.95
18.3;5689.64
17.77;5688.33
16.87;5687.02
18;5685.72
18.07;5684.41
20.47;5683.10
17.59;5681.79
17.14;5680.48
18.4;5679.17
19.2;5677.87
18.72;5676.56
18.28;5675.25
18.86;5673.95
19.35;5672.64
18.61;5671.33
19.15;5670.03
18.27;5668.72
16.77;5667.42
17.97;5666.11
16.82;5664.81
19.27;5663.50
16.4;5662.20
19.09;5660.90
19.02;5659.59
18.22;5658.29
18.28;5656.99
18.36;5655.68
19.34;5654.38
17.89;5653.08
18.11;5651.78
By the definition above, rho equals 302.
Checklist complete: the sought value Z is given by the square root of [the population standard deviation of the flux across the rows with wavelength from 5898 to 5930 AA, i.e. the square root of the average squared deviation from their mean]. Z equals 0.94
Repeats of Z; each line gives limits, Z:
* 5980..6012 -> 1.06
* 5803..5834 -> 0.81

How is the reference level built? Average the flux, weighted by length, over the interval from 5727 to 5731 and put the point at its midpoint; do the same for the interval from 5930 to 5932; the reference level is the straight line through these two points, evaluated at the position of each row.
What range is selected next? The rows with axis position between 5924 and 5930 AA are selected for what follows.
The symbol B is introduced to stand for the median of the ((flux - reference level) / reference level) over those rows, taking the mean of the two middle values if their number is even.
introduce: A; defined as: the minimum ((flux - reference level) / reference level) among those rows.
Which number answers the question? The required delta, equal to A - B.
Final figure 0.00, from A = -0.070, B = -0.069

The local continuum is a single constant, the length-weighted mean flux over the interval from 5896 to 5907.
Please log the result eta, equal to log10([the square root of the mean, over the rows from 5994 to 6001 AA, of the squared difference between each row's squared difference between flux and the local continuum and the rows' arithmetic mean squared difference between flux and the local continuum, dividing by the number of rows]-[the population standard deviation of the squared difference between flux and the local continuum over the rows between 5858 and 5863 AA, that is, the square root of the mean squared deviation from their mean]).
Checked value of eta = 0.42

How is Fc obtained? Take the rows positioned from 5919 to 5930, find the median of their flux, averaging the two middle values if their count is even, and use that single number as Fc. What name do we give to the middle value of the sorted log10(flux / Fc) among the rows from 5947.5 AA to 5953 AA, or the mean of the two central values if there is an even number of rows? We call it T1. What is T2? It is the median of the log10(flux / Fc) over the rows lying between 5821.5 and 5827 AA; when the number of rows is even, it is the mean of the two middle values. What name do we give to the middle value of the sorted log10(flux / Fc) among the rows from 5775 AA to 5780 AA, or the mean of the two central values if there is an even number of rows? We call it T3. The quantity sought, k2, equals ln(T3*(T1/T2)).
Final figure -5.3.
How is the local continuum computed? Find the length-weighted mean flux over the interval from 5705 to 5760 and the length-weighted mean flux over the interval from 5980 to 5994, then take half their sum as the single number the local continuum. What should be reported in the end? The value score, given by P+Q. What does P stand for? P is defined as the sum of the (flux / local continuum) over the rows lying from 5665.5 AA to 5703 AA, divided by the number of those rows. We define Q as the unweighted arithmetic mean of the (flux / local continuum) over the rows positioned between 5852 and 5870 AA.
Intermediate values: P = 0.98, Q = 0.94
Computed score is 1.92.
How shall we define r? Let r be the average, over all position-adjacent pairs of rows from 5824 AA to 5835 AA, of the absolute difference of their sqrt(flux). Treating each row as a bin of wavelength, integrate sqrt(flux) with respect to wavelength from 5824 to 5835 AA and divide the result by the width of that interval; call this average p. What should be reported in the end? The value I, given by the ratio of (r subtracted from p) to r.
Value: 75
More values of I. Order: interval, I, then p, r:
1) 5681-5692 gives 28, 4.27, 0.15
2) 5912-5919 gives 73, 4.24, 0.06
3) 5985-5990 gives 18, 4.33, 0.23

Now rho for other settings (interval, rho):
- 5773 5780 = 299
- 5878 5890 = 197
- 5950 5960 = 313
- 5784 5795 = 305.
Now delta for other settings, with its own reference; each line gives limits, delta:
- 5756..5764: -0.04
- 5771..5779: -0.08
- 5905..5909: -0.01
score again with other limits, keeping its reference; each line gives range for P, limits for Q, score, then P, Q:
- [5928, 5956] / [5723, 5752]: 2.00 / 0.98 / 1.03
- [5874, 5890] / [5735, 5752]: 1.91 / 0.89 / 1.02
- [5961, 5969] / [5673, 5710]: 1.94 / 0.97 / 0.97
